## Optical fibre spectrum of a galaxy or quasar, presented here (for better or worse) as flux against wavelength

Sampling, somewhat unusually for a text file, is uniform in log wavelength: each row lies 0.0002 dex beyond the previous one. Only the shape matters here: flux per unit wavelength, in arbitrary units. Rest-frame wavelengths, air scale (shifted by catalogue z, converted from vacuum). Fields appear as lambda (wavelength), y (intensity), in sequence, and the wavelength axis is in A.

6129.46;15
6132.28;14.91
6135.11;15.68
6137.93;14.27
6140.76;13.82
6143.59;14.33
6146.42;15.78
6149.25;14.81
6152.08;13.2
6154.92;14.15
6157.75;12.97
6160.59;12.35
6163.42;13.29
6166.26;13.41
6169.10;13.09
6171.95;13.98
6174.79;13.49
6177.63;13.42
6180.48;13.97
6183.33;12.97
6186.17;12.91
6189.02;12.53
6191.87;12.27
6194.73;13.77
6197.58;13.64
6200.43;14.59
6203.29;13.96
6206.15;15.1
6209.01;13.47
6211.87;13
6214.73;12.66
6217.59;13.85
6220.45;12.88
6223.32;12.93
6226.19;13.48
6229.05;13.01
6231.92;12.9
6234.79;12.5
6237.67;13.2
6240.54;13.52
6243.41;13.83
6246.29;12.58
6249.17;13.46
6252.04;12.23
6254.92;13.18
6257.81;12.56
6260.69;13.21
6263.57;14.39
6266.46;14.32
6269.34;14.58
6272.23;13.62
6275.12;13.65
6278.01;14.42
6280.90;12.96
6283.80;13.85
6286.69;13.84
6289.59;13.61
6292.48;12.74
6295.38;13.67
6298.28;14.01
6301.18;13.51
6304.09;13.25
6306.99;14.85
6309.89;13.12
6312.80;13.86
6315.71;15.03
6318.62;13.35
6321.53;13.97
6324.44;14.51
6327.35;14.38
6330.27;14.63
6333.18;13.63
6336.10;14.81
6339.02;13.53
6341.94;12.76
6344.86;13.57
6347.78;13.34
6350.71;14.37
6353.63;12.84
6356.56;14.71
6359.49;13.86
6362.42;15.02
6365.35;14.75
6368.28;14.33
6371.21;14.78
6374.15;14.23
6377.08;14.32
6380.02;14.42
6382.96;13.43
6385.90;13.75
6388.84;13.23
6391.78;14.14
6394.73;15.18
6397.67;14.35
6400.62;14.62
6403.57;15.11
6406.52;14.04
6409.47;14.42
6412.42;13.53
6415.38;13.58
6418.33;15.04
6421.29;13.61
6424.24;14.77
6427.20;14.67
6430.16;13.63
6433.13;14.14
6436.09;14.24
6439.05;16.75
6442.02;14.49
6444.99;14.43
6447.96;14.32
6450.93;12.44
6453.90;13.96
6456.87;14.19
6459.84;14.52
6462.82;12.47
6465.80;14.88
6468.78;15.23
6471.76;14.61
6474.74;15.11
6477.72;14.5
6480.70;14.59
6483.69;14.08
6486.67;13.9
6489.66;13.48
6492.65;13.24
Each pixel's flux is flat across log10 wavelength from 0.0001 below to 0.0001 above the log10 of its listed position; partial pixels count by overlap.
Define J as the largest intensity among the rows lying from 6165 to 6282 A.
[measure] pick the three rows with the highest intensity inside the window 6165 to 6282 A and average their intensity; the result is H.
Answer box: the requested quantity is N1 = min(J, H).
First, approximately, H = 14.8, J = 15.1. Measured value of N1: 14.8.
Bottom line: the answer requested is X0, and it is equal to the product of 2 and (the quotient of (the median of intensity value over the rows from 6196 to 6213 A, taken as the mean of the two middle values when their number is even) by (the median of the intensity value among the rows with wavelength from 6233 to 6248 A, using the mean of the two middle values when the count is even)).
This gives 2.09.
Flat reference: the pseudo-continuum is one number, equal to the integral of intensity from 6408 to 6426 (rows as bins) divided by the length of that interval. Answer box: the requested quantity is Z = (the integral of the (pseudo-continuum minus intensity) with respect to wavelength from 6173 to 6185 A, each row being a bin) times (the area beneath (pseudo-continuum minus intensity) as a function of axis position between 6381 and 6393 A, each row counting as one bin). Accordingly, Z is 52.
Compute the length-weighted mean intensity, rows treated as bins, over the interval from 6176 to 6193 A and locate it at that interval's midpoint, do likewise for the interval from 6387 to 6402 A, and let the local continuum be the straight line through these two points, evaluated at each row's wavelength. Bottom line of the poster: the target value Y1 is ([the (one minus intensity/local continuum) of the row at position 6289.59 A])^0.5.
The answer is 0.06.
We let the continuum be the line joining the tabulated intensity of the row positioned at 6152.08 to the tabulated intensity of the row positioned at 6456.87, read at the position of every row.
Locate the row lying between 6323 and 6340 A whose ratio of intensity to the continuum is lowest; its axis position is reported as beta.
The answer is 6339.02 A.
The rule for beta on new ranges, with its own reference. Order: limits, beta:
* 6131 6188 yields 6160.59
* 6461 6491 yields 6462.82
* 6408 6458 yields 6450.93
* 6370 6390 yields 6388.84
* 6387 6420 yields 6388.84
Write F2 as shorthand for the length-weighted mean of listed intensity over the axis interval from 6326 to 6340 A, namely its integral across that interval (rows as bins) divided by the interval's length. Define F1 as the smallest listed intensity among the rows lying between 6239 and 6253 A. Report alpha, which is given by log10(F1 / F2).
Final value -0.065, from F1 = 12.23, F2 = 14.21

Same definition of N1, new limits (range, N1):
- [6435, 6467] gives 15.4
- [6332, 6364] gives 14.8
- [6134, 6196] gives 15.4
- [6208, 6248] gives 13.7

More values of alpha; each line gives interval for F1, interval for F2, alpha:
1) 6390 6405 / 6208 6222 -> 0.031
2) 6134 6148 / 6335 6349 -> 0.008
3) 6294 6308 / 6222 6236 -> 0.009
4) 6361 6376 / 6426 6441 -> -0.013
